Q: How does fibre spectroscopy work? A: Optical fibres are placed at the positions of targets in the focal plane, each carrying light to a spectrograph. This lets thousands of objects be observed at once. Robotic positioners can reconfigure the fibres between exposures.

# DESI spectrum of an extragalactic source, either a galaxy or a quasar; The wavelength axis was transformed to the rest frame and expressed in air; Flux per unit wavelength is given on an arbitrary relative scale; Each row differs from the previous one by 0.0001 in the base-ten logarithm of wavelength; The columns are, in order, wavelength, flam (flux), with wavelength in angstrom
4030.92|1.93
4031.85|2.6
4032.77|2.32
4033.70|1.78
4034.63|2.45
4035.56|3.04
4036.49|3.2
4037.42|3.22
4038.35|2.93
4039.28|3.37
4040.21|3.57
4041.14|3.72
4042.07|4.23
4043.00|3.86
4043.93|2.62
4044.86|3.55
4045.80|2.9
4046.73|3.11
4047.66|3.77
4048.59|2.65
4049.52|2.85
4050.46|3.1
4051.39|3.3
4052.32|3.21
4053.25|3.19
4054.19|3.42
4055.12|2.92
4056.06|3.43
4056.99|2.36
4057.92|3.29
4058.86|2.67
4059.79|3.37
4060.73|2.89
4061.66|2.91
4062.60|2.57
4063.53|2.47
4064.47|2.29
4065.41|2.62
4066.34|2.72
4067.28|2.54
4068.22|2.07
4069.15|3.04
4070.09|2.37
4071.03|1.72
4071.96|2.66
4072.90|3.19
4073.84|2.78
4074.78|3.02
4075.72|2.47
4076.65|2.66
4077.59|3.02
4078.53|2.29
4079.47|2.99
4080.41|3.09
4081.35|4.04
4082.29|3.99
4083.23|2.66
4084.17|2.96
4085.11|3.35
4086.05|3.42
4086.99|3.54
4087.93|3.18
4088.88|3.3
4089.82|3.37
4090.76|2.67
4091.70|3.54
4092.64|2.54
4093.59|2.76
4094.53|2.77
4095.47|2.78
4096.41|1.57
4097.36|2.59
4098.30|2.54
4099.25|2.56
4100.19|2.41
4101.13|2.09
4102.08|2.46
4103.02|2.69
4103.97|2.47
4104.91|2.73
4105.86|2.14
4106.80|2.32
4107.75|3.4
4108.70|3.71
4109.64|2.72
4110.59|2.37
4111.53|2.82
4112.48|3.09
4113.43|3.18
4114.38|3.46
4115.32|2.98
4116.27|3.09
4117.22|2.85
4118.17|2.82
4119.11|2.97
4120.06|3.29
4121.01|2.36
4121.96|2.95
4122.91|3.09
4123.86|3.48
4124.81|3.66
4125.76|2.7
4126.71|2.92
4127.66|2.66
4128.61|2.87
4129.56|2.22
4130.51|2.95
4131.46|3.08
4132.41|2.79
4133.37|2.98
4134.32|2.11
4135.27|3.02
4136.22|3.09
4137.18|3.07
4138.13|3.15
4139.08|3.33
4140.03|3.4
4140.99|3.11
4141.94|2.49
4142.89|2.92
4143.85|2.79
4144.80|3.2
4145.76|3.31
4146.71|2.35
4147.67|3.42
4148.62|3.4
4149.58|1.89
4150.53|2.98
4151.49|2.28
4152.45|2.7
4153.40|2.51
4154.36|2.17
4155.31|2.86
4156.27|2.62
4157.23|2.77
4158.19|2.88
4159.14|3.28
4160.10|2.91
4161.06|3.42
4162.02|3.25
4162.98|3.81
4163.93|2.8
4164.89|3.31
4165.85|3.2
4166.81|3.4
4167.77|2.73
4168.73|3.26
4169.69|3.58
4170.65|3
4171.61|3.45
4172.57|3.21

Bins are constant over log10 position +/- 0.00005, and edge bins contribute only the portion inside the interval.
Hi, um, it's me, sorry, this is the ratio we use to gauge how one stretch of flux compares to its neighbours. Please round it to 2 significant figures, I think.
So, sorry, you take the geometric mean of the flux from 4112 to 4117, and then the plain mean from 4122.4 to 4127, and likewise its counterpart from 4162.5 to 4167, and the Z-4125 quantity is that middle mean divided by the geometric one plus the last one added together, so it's 0.49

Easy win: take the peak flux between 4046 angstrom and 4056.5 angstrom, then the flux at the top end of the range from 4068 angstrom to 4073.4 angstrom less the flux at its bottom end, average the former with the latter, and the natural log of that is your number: 0.89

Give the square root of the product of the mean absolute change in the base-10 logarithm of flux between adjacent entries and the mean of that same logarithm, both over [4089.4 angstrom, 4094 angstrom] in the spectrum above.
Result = 0.218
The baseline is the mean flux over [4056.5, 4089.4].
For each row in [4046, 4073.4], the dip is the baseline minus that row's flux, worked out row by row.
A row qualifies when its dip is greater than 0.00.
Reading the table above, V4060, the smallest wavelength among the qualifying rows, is 4048.59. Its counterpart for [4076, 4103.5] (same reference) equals 4076.65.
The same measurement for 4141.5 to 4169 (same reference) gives 4141.94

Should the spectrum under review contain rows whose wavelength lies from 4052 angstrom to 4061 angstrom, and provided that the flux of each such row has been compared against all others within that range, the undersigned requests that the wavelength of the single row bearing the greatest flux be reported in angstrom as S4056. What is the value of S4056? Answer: 4056.06 angstrom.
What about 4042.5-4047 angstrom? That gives 4043.00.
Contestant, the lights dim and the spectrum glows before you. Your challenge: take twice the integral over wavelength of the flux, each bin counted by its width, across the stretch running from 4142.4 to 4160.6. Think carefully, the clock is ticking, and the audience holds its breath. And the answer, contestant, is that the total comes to 102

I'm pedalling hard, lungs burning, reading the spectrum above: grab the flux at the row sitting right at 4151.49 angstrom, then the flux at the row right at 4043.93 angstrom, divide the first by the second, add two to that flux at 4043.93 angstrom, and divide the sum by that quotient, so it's 5.3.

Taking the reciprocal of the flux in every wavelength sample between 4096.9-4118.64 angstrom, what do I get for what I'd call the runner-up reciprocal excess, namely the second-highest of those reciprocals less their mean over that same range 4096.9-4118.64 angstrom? 0.097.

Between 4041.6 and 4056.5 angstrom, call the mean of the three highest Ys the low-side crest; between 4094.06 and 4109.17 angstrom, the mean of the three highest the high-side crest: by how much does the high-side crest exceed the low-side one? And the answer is -0.7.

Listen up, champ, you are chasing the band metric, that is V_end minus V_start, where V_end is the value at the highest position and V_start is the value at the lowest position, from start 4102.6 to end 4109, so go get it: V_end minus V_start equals 1.0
